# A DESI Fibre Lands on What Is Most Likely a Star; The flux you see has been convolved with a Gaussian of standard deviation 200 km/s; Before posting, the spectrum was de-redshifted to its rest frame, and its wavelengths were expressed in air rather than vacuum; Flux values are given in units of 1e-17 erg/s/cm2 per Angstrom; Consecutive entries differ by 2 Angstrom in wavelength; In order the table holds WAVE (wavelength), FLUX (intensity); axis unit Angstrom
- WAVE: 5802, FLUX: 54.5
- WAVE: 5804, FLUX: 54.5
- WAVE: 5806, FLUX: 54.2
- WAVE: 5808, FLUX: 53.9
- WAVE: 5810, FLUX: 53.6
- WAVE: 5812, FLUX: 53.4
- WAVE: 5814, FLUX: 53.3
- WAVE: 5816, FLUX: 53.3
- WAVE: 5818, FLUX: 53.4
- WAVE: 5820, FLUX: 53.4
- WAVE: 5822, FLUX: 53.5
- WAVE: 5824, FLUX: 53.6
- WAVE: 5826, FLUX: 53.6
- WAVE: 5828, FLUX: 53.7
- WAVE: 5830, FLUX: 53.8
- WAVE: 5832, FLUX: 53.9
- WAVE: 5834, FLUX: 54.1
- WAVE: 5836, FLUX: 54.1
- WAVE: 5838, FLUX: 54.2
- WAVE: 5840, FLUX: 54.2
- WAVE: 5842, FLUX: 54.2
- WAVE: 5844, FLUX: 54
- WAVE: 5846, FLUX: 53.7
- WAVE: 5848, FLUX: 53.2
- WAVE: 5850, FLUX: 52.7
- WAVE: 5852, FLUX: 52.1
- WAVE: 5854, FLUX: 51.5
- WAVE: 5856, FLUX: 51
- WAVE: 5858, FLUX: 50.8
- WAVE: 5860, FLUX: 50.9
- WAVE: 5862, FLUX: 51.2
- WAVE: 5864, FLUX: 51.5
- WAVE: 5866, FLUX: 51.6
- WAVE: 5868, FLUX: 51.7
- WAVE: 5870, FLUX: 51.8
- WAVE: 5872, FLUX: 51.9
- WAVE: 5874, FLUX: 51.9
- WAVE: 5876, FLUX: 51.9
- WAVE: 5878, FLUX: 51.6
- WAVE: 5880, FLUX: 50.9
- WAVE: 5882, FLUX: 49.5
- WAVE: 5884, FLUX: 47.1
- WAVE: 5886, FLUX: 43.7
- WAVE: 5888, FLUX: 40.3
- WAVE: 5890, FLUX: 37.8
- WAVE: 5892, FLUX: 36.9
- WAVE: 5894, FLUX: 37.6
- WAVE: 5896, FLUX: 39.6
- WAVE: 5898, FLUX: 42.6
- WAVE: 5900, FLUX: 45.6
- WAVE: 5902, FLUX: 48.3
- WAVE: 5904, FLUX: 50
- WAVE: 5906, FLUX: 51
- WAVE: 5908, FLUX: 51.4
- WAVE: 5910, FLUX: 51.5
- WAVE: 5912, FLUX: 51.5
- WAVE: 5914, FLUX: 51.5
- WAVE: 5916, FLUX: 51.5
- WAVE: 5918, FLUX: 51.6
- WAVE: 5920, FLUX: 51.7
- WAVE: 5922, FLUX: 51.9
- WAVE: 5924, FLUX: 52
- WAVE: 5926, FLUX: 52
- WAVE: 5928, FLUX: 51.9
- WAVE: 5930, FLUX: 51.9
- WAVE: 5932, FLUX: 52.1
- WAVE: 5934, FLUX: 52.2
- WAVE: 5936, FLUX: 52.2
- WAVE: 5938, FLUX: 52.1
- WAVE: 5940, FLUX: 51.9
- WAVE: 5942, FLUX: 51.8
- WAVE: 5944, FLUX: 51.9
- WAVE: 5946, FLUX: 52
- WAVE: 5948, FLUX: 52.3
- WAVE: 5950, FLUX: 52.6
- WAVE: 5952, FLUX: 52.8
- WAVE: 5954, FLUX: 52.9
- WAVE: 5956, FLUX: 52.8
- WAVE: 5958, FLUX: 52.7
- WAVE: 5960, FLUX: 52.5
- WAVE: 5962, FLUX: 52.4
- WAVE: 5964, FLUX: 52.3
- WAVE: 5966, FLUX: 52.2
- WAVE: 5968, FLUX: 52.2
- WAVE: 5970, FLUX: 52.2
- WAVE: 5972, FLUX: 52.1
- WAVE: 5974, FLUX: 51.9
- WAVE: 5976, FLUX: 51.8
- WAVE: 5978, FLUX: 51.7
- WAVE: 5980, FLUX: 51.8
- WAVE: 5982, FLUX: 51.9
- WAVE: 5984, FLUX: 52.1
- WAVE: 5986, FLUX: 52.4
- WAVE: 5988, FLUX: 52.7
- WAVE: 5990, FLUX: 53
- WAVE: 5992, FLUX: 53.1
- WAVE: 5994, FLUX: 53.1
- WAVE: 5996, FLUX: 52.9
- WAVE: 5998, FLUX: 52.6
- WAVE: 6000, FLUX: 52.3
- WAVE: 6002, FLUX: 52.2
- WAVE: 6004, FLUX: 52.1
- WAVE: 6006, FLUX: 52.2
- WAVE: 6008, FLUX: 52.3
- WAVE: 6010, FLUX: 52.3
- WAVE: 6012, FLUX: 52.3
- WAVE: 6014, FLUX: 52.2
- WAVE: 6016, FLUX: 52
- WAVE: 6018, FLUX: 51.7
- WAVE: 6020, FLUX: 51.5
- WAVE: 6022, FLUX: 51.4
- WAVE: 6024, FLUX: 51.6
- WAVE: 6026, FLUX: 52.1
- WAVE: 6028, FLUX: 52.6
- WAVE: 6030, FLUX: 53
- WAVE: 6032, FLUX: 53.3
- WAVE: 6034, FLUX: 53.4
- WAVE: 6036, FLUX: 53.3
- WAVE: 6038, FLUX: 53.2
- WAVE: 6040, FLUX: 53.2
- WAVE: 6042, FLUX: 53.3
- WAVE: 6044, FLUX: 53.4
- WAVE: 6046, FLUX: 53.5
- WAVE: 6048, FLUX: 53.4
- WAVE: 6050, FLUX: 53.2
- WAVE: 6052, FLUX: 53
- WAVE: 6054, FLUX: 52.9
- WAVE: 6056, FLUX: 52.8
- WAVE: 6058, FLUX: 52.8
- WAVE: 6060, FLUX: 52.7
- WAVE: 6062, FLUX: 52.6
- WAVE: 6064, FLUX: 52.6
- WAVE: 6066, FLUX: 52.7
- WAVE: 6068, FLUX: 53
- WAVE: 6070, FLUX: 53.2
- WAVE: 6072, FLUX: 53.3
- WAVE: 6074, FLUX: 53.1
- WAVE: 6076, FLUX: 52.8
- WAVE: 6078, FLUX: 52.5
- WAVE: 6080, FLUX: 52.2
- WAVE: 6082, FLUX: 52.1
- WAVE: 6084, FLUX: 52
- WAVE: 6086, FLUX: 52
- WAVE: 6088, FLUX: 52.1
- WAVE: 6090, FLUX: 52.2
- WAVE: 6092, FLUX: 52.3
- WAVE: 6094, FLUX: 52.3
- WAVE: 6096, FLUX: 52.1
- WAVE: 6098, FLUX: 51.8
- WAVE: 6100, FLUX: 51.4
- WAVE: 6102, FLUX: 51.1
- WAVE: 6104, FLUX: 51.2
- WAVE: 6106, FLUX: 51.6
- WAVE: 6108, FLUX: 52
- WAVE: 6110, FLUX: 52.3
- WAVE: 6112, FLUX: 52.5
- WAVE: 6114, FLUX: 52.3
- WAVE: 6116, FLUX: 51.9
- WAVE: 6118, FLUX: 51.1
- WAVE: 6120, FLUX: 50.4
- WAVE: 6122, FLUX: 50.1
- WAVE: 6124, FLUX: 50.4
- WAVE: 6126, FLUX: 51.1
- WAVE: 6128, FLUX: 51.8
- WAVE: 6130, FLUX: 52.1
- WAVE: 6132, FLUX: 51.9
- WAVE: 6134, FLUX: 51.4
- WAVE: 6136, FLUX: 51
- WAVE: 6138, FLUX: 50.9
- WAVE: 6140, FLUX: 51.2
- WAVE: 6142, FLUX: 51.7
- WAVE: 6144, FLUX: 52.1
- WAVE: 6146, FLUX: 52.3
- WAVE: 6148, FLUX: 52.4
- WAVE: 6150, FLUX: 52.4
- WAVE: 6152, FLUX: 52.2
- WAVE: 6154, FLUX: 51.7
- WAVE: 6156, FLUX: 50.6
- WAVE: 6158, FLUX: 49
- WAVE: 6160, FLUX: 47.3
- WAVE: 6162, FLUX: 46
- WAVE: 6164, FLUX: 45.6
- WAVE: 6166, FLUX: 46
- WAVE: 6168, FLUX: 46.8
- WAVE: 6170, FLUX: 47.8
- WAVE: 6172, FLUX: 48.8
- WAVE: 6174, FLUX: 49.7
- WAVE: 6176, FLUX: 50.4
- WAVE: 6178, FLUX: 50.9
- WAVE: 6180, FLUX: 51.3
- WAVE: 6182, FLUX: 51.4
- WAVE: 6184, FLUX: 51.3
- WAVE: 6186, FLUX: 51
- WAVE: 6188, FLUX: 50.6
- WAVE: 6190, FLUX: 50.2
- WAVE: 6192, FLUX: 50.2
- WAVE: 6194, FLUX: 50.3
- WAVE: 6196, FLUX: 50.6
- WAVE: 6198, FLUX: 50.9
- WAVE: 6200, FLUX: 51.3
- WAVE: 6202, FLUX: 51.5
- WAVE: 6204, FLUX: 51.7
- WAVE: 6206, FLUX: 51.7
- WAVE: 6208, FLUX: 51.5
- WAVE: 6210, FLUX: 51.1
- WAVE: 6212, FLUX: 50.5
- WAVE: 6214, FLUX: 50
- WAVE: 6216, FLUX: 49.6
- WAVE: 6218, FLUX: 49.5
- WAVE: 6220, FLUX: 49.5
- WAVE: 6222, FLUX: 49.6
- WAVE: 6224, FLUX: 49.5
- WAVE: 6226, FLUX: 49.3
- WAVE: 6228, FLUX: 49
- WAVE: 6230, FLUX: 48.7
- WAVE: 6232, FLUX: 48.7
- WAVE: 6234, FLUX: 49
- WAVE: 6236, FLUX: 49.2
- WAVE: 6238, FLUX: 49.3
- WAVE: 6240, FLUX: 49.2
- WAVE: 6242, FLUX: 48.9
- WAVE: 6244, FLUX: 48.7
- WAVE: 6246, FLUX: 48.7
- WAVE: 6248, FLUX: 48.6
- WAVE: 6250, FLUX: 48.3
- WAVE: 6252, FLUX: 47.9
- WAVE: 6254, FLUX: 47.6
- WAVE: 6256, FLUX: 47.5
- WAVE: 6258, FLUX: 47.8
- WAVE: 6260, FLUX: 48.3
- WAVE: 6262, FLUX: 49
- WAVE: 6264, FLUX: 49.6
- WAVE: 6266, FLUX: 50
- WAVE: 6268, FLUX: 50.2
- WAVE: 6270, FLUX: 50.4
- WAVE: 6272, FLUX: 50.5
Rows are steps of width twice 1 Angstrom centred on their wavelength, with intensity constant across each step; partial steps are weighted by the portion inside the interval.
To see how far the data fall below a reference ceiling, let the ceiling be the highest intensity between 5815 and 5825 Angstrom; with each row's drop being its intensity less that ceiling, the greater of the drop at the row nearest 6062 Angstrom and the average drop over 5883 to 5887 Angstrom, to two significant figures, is -1.0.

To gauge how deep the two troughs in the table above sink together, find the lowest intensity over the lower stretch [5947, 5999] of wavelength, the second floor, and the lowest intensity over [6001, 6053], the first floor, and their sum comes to 103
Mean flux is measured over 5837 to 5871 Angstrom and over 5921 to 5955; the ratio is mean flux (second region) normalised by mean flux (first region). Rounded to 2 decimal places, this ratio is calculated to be 1.00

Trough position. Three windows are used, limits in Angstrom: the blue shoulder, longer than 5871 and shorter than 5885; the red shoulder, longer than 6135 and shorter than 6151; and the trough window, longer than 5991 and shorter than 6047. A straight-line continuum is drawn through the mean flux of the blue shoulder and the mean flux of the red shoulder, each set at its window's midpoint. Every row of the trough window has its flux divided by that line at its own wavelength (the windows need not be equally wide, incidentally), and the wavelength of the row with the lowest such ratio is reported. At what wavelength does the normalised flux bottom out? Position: 6022 Angstrom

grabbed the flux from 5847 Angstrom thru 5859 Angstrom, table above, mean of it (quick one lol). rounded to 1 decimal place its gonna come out 51.9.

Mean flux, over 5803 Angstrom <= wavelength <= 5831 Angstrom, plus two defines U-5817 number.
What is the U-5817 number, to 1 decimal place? 55.7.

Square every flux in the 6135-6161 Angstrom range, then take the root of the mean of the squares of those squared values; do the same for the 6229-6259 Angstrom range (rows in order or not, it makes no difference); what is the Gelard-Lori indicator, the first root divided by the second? 1.112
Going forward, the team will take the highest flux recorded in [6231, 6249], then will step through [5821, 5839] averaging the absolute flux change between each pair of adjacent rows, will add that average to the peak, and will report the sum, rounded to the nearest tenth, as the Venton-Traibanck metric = 49.4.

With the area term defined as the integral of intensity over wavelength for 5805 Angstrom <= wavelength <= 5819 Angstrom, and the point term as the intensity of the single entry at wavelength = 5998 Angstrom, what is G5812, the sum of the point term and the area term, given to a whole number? 803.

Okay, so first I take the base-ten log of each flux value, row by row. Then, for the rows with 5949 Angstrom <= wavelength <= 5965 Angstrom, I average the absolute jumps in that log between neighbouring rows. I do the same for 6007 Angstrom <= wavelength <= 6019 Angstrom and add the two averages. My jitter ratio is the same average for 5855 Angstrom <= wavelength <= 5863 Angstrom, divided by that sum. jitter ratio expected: 0.83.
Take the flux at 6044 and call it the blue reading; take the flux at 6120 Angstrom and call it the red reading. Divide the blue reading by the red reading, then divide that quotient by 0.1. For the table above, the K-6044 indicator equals 10.6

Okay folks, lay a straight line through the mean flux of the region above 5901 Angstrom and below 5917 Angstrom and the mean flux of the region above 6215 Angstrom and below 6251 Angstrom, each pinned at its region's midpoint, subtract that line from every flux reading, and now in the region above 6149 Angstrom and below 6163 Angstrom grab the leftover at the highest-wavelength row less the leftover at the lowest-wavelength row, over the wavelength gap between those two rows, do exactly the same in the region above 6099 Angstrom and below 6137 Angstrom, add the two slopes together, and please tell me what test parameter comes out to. -0.53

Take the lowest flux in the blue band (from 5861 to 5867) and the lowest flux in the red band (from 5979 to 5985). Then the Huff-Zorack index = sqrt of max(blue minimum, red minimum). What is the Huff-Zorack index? 7.20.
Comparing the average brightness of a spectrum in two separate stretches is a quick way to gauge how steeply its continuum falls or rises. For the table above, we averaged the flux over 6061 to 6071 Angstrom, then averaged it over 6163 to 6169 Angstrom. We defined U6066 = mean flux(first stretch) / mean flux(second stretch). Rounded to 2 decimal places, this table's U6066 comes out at 1.14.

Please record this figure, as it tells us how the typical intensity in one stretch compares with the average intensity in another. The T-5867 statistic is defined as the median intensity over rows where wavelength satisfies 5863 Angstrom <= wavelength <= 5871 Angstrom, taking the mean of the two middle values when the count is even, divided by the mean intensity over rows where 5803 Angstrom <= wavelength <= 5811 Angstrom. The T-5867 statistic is 0.96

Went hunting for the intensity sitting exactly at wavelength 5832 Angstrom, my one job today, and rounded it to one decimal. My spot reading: 53.9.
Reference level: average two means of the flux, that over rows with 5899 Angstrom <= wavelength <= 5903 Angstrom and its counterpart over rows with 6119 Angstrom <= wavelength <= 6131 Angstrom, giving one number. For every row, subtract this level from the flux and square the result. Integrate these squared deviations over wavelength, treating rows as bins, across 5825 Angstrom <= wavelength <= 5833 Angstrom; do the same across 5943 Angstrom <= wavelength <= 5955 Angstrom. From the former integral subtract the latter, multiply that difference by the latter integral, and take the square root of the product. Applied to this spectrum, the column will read 75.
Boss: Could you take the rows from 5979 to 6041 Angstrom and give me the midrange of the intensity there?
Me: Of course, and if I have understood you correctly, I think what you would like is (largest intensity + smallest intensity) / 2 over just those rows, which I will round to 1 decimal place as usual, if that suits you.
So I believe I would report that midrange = 52.4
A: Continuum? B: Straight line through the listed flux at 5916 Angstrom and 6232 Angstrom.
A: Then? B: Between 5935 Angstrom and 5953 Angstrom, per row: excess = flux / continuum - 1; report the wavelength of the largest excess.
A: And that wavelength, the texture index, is 5952 Angstrom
